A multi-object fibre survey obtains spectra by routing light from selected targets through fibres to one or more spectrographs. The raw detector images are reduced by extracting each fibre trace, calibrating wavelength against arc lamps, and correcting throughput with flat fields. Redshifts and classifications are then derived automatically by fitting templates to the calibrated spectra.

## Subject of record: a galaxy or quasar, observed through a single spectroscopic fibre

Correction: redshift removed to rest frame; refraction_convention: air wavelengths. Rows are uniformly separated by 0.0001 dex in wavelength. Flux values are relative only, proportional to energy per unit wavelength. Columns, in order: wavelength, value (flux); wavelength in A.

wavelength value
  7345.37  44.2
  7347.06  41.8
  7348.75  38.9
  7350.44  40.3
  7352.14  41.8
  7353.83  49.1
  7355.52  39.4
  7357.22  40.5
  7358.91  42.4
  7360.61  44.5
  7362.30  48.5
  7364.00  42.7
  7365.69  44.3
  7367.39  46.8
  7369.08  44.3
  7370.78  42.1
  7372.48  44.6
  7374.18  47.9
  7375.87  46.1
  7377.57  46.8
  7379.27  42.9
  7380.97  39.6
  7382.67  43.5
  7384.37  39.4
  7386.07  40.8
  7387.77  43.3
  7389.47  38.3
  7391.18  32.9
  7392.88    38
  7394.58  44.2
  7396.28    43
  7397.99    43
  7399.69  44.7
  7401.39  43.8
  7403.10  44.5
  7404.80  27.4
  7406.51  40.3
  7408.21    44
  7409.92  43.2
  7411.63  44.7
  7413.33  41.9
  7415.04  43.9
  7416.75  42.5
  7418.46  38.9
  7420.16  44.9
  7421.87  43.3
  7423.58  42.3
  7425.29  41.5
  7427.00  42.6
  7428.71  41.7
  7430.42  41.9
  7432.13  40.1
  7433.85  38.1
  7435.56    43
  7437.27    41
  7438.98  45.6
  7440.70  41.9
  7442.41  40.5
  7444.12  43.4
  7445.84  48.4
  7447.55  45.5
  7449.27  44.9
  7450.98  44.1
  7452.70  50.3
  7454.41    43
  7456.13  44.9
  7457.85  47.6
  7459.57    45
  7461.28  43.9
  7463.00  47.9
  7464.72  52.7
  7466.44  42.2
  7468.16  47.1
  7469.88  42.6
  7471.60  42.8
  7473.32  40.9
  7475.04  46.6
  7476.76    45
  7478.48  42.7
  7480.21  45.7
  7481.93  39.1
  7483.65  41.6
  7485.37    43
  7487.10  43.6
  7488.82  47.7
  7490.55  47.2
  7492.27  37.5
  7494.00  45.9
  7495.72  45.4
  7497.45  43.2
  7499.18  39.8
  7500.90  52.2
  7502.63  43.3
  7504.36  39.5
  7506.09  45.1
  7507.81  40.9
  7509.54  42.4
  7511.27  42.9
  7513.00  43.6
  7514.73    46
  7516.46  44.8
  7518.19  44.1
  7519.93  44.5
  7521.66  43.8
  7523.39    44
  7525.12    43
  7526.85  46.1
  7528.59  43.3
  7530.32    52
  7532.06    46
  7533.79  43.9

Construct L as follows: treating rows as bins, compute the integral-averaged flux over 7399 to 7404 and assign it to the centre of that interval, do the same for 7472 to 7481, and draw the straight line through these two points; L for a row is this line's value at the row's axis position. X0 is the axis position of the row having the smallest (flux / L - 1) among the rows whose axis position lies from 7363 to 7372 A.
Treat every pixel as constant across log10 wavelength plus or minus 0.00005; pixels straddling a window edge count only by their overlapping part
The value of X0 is 7370.78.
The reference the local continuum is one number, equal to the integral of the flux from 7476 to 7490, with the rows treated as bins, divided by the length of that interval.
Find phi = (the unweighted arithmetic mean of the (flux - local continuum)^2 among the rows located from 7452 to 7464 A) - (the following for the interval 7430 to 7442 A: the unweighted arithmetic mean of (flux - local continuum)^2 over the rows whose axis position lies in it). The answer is 3.4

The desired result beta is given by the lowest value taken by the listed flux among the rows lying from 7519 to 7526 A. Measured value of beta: 43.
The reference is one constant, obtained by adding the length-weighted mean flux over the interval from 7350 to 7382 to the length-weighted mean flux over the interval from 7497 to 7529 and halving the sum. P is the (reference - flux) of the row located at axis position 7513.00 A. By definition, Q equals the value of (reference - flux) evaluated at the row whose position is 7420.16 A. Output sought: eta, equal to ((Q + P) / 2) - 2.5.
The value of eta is -2.9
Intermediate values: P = 0.3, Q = -1.0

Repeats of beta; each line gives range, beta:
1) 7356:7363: 40.5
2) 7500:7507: 39.5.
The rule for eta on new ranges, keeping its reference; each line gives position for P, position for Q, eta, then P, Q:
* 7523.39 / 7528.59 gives -2.3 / -0.1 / 0.6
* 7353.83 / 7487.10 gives -5.0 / -5.2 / 0.3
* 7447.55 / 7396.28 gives -2.9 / -1.6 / 0.9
